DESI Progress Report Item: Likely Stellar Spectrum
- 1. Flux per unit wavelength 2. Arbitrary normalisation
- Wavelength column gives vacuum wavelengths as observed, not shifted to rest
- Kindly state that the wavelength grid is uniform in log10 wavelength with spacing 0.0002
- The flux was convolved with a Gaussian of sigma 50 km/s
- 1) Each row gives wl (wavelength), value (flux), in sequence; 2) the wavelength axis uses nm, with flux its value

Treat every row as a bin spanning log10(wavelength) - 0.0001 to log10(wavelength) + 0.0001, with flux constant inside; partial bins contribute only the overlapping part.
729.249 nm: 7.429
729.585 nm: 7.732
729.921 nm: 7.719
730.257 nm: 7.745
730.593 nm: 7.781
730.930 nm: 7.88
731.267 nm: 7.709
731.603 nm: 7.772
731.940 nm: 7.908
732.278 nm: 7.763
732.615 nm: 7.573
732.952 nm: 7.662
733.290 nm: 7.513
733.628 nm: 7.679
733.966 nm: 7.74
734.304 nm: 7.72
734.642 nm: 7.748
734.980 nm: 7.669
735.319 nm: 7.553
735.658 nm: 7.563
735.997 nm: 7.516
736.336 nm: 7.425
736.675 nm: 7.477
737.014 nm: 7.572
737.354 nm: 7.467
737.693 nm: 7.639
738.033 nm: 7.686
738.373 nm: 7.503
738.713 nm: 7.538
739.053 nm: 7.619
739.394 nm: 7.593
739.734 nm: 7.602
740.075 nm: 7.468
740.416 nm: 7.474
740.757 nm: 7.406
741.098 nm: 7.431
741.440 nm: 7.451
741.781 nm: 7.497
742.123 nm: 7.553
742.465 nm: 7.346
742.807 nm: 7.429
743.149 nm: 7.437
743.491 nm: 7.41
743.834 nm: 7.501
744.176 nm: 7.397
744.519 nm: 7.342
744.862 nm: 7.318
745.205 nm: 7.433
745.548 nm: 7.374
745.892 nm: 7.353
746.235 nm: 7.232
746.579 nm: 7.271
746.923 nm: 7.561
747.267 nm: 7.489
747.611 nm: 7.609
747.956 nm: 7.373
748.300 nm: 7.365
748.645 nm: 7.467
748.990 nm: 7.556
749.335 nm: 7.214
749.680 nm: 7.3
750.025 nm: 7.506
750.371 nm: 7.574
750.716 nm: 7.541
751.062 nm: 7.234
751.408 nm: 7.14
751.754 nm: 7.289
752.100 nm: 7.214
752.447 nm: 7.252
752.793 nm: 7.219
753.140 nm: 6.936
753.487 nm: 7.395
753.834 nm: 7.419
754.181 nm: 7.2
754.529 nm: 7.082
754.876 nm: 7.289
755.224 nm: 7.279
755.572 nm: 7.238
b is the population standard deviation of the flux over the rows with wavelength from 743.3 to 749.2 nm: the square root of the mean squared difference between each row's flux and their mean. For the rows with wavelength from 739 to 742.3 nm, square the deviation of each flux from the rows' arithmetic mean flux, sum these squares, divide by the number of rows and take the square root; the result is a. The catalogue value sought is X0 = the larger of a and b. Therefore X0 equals 0.101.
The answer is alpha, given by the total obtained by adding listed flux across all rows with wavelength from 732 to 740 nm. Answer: 175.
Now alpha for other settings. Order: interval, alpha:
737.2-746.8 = 209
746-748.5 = 52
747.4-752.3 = 103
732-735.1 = 69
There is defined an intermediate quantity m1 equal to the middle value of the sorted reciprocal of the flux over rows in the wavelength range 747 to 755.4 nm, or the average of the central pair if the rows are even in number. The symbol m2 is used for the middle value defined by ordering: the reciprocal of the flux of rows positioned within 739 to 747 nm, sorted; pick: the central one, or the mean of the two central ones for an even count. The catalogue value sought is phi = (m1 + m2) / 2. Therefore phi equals 0.136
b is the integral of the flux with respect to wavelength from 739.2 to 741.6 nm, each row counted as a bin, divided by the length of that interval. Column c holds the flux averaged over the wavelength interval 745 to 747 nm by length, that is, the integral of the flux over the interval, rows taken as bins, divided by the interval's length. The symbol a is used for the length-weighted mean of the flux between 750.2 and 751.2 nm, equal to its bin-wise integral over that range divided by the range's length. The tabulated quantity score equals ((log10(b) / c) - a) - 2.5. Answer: -9.8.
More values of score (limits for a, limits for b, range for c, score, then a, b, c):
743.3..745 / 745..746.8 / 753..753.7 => -9.8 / 7.40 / 7.34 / 7.19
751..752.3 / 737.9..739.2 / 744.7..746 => -9.6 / 7.22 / 7.59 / 7.37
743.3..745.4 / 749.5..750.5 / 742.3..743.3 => -9.8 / 7.40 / 7.45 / 7.40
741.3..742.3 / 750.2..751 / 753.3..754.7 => -9.9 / 7.50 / 7.52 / 7.27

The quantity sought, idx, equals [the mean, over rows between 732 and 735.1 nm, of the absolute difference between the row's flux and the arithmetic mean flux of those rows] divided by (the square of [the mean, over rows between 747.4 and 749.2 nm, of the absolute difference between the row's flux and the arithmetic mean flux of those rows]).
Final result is 8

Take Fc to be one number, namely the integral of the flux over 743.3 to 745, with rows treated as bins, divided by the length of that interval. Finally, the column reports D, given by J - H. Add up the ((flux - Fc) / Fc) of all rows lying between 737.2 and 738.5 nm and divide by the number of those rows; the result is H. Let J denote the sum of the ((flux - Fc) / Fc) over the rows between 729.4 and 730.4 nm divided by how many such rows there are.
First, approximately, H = 0.024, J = 0.045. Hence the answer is 0.021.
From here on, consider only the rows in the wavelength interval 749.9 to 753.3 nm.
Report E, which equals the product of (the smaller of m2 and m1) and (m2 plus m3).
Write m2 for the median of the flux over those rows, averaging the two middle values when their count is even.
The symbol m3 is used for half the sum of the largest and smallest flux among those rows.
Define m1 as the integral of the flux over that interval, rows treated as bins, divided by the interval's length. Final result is 105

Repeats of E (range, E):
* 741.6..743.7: 111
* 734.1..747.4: 112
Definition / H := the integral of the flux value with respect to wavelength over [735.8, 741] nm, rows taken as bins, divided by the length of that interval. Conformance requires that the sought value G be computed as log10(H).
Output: 0.877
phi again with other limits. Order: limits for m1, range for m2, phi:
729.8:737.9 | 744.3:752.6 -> 0.133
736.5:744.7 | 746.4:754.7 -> 0.135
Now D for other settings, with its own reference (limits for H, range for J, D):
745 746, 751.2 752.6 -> -0.022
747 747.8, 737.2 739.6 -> 0.004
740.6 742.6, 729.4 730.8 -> 0.040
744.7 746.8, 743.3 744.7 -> 0.011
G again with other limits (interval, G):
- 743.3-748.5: 0.869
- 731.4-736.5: 0.884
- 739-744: 0.874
